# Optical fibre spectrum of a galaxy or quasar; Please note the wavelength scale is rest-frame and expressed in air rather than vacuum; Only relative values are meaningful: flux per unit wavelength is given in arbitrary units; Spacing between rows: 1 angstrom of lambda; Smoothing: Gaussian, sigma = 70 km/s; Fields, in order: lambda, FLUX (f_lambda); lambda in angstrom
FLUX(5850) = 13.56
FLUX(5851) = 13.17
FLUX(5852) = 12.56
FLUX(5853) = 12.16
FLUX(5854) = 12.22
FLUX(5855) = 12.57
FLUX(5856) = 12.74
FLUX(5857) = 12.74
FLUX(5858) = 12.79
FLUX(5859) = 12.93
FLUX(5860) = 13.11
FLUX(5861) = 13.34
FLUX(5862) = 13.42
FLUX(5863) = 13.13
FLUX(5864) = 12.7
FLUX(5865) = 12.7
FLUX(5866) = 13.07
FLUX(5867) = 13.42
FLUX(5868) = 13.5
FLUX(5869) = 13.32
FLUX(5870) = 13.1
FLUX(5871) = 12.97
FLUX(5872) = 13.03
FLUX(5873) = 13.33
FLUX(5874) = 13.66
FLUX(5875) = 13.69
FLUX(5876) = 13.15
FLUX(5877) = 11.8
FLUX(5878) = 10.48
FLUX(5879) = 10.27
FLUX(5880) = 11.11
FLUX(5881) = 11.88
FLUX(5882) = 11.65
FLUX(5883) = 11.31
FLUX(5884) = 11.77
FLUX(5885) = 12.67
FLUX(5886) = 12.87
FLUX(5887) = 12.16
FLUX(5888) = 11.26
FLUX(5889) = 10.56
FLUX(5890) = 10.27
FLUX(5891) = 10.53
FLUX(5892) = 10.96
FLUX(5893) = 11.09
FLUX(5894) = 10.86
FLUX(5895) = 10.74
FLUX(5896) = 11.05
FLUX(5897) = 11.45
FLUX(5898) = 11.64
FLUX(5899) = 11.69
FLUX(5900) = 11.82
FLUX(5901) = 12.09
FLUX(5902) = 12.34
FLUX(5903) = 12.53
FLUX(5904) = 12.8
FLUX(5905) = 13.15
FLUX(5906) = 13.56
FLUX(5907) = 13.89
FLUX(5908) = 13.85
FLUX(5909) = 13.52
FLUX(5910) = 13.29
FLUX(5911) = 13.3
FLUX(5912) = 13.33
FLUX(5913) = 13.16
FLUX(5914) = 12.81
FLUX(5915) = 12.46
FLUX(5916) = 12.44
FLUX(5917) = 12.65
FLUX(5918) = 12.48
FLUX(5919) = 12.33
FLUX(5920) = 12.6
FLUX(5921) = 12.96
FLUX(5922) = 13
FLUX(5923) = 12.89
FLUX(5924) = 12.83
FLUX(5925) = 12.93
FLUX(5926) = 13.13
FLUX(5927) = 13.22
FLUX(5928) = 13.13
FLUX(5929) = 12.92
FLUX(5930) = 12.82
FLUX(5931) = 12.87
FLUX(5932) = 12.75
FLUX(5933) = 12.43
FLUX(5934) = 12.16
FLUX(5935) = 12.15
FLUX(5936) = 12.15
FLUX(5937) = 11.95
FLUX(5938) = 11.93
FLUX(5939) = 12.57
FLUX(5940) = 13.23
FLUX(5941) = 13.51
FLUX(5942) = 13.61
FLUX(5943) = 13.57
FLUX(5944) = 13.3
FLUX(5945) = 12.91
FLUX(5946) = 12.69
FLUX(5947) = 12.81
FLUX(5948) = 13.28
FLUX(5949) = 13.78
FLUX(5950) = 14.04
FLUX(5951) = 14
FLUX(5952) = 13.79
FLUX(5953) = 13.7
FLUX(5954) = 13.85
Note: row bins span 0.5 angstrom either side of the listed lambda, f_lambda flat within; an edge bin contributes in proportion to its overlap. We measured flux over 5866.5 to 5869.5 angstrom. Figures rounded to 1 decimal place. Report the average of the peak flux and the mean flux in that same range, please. 13.5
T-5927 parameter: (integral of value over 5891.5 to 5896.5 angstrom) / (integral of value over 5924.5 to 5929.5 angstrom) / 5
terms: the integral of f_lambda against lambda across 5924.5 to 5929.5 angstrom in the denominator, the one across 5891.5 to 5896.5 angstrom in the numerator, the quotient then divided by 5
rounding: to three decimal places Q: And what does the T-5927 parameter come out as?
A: 0.167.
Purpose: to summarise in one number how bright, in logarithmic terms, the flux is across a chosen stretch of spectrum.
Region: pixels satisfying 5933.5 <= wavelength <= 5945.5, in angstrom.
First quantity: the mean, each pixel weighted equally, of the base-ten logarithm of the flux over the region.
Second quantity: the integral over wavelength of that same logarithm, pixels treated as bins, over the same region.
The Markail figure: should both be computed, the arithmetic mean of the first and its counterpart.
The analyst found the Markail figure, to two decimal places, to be 7.18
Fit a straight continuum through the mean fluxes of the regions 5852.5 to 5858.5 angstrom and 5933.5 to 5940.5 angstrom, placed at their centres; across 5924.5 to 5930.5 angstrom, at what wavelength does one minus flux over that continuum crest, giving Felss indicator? 5930 angstrom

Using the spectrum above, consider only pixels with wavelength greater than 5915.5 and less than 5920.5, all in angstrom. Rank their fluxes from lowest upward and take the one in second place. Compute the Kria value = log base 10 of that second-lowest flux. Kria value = 1.09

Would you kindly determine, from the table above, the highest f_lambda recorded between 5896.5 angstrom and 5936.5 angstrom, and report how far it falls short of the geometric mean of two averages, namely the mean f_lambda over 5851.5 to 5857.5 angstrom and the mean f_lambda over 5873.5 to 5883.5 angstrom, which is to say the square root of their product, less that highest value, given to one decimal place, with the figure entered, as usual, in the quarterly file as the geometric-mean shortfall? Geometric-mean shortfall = -1.7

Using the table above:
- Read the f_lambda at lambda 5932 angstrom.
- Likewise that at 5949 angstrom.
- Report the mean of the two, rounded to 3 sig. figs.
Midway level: 13.3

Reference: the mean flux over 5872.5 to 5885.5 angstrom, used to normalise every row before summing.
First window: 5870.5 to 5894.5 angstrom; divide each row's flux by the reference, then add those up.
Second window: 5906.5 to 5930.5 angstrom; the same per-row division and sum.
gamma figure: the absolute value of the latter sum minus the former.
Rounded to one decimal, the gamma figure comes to 2.4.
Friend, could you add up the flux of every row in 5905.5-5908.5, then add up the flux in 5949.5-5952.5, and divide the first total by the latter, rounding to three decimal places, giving 0.987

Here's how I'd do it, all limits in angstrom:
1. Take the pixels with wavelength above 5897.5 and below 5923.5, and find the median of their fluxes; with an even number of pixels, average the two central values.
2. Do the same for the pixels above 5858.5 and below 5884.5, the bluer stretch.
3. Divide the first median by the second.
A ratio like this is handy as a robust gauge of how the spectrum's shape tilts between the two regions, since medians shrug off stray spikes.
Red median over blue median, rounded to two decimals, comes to 0.98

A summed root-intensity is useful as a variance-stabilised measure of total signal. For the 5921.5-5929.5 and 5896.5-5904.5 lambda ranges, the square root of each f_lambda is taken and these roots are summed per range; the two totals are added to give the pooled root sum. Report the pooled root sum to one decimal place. 56.6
